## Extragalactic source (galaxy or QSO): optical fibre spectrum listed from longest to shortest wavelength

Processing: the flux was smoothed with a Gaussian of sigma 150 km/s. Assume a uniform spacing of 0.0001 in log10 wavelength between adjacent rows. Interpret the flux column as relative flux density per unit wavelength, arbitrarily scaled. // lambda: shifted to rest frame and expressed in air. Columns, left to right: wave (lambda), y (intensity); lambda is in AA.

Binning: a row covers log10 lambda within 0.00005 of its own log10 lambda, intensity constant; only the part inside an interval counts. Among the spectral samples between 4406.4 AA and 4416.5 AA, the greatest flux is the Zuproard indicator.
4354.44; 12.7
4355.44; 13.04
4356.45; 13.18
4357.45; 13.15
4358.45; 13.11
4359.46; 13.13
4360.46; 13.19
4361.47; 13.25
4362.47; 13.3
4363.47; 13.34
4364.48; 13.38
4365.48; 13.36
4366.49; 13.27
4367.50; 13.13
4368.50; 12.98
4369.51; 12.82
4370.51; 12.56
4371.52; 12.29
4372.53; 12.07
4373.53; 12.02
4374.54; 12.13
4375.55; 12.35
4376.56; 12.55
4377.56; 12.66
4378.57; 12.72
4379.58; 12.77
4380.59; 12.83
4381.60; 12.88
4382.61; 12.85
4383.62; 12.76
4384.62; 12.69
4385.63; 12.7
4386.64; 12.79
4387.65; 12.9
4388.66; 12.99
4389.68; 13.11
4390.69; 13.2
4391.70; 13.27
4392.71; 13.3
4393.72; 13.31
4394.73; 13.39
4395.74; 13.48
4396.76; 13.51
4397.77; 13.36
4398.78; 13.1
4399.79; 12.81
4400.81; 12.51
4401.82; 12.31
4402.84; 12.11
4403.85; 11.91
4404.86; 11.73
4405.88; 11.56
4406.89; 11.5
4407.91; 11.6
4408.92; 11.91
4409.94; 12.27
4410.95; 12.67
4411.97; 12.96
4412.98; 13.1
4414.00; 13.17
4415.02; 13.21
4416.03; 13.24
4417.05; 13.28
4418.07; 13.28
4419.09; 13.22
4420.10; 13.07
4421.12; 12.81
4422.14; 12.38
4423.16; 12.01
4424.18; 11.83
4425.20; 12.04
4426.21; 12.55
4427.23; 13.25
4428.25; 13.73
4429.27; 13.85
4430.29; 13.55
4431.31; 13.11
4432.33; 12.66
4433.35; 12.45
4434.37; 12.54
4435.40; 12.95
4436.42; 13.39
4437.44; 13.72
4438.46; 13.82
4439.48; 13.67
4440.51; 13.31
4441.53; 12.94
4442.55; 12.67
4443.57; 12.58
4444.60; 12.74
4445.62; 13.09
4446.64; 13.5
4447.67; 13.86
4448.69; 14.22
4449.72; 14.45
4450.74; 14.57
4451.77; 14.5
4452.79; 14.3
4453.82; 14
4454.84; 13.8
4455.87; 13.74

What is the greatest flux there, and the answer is 13.24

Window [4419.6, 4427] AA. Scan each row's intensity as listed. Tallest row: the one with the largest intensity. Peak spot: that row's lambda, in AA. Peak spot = 4420.10 AA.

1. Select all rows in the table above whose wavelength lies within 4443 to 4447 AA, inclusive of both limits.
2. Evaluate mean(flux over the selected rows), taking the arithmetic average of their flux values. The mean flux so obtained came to 13.0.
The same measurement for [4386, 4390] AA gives 12.9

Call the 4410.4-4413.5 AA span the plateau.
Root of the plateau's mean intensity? 3.59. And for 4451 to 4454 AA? 3.78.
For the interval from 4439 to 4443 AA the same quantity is 3.63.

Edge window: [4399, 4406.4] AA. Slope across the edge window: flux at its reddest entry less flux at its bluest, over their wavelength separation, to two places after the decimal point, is -0.21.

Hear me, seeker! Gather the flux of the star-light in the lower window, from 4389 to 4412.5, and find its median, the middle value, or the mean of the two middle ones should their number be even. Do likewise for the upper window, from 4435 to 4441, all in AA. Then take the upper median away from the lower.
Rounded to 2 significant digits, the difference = -0.72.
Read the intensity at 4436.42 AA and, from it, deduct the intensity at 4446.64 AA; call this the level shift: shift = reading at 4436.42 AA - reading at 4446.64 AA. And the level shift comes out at -0.11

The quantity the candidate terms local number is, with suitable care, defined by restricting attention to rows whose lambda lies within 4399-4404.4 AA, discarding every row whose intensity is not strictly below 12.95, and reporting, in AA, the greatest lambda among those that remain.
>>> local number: 4403.85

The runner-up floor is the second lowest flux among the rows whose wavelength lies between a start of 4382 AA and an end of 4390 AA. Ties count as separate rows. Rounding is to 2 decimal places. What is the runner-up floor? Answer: 12.70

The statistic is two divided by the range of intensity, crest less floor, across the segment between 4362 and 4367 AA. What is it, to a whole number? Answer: 18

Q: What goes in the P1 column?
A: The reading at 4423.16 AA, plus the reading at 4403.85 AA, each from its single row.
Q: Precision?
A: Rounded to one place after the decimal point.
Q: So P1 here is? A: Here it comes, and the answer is 23.9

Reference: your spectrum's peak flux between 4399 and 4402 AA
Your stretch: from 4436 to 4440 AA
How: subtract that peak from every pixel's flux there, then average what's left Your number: 0.8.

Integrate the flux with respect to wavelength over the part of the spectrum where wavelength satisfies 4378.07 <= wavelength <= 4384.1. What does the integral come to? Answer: 77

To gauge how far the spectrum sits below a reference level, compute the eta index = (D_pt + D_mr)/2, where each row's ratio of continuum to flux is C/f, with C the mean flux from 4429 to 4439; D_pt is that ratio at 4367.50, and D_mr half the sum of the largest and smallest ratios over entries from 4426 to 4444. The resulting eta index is 1.01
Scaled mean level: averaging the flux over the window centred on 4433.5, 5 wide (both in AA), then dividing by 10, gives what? 1.27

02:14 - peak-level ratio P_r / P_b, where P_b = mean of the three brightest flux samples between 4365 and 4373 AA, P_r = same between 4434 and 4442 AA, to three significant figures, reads 1.04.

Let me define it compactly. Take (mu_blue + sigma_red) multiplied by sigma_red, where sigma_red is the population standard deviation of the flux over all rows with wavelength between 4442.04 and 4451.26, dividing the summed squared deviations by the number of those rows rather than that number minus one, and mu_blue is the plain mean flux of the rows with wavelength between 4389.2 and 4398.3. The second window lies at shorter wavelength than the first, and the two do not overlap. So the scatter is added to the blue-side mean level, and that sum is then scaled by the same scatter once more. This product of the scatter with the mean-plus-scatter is 10.5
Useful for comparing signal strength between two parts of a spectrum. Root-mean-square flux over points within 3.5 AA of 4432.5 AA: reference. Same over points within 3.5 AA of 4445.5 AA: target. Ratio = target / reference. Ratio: 1.02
